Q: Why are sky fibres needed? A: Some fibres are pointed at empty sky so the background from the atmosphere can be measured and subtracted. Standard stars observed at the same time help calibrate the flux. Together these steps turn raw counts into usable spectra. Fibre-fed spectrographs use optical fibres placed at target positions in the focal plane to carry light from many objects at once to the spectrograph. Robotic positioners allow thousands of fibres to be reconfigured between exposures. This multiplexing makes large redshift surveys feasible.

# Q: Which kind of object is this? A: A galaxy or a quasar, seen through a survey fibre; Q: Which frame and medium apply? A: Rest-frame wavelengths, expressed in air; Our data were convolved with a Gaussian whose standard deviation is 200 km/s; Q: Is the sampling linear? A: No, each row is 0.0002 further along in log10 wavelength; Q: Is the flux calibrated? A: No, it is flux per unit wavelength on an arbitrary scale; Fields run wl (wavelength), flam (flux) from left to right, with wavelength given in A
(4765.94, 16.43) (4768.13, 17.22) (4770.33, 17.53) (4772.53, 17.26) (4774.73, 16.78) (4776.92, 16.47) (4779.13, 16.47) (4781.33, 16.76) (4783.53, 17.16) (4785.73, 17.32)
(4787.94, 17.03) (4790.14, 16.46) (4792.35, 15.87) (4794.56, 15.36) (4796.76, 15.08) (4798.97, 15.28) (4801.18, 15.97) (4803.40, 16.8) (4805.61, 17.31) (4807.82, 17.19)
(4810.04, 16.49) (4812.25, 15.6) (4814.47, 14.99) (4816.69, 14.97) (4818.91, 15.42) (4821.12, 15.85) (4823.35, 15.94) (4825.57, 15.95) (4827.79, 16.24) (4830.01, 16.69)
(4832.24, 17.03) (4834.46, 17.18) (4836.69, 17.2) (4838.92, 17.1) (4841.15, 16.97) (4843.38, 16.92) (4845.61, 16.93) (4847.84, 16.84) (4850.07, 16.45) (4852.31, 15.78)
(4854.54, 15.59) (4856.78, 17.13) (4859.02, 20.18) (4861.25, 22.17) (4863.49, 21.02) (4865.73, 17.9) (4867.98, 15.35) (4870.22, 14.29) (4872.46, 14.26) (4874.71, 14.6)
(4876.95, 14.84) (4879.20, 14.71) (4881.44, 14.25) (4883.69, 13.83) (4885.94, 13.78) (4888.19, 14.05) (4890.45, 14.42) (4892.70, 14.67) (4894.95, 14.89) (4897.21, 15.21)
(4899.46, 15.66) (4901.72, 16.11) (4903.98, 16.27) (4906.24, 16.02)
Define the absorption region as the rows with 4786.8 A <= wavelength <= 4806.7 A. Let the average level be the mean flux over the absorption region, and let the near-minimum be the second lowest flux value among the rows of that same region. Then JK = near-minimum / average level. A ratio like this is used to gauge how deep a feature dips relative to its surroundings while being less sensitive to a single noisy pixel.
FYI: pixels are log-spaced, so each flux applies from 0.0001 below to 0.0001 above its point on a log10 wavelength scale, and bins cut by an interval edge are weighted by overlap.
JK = 0.947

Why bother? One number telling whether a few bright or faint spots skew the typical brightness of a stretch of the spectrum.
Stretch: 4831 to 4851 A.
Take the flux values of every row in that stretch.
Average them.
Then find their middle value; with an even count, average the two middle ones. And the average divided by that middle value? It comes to 1.00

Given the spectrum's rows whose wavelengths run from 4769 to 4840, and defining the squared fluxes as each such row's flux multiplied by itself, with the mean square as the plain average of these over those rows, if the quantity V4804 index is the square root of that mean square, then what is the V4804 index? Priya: 16.4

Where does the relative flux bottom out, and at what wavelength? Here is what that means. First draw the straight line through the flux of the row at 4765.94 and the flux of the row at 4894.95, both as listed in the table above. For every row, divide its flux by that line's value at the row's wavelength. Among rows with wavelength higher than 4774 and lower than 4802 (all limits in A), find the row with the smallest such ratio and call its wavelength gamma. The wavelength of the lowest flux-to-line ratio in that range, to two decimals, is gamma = 4796.76 A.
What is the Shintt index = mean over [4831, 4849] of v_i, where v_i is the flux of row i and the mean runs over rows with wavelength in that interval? 17.0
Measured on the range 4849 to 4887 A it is 16.2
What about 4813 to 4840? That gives 16.2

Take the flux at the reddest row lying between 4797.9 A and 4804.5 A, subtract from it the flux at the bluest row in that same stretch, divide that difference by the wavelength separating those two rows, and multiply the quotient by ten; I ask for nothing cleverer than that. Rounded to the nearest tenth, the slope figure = 3.4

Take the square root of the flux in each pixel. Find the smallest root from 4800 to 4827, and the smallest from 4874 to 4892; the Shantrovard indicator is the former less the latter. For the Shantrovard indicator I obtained 0.16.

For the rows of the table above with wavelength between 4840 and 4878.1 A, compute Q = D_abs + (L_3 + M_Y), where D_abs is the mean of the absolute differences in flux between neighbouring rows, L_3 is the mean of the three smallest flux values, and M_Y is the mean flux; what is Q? 32.3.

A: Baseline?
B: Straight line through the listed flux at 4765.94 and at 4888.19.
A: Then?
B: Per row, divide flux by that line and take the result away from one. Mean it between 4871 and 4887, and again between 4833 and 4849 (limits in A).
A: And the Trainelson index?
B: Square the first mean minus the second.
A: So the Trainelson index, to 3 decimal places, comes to 0.017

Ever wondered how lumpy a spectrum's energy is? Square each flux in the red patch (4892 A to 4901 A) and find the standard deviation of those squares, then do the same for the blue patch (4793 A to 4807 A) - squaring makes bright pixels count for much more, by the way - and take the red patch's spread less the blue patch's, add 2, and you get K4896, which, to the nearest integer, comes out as -14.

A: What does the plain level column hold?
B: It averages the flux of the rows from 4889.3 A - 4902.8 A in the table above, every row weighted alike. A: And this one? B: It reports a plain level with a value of 15.2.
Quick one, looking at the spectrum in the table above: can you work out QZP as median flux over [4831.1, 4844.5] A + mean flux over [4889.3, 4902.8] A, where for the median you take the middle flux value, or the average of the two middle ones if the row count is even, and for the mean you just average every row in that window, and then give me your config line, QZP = 32.2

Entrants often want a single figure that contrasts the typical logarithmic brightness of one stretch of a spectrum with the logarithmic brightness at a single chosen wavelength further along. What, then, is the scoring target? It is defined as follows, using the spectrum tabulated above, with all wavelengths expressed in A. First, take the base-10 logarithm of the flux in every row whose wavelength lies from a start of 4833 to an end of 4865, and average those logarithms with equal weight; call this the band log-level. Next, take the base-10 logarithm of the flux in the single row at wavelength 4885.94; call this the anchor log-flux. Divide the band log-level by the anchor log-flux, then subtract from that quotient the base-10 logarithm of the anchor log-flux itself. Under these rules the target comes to 1.04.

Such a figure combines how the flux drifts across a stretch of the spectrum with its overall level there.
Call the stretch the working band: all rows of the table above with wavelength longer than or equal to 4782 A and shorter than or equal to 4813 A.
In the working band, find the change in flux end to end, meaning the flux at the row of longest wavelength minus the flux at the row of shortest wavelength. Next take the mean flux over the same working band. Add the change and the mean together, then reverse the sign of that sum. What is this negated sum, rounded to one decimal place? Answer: -14.8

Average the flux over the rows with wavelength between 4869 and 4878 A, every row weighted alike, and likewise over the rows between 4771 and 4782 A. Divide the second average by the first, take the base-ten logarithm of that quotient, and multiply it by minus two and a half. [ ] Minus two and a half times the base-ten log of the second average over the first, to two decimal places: -0.16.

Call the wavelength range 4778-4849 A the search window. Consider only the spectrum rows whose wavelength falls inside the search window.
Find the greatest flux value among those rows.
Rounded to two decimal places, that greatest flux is 17.32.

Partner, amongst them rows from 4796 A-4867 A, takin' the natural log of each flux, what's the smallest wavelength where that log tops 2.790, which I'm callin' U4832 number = 4803.40 A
